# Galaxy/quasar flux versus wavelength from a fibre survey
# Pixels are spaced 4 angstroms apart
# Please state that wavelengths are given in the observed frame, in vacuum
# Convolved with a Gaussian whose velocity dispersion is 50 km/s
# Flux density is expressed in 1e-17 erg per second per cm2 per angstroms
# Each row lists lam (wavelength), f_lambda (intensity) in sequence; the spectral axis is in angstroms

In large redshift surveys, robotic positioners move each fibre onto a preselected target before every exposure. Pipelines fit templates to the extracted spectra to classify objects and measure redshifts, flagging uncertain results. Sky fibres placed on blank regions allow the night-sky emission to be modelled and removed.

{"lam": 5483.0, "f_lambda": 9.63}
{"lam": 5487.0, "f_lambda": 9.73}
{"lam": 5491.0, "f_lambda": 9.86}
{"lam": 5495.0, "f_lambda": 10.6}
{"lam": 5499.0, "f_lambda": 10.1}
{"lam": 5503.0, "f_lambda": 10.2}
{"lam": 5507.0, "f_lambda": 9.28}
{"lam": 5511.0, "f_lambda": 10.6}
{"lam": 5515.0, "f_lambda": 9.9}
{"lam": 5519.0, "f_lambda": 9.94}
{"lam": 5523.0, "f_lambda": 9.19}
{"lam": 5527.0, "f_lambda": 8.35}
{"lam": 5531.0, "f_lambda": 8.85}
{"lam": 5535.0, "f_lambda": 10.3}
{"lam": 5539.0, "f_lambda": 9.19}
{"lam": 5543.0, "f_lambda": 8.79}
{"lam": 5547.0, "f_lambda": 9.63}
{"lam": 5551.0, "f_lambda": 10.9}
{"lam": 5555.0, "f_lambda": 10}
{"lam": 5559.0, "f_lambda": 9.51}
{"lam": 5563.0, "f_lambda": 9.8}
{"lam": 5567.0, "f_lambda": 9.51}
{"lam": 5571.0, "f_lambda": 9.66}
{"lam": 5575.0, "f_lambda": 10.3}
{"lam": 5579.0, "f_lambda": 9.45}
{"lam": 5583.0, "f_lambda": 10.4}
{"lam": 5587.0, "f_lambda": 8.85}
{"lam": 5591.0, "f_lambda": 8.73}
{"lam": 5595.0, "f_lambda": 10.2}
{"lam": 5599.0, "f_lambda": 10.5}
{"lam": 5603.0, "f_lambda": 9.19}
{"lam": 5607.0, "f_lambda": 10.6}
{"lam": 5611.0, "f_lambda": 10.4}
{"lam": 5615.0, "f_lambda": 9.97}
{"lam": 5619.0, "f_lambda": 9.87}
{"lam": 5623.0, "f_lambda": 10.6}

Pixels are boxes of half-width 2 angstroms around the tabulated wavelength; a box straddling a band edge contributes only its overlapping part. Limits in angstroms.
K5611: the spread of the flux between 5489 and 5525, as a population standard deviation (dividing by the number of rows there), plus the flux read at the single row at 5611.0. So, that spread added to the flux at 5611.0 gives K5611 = 10.9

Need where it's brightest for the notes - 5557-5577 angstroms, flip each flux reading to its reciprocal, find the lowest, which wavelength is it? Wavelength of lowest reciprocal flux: 5575.0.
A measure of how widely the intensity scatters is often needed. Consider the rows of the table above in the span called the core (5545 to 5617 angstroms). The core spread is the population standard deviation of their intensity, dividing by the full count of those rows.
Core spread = 0.59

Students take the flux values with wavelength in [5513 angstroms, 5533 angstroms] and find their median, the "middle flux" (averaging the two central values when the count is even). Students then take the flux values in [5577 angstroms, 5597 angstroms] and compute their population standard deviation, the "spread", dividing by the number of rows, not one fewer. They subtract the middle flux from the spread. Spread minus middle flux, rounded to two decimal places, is -8.51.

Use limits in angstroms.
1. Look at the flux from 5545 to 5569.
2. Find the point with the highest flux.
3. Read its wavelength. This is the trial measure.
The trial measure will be 5551.0 angstroms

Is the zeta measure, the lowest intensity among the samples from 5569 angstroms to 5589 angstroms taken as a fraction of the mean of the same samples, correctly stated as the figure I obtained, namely 0.909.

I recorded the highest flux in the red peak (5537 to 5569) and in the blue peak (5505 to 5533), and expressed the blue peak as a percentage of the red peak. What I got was 97.2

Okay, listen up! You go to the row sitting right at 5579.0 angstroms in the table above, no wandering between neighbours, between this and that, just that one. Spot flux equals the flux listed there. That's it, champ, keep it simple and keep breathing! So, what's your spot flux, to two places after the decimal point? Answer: 9.45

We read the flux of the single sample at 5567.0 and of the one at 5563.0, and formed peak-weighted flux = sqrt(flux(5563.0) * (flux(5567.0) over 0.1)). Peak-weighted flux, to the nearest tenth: 30.5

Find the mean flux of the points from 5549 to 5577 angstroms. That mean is 10.0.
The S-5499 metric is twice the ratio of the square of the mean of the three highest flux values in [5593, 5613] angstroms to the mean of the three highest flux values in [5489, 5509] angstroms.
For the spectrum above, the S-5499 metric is 21.4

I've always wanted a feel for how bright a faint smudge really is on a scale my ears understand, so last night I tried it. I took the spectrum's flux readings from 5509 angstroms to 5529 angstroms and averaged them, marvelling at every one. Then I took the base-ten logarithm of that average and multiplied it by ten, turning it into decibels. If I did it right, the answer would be 9.8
